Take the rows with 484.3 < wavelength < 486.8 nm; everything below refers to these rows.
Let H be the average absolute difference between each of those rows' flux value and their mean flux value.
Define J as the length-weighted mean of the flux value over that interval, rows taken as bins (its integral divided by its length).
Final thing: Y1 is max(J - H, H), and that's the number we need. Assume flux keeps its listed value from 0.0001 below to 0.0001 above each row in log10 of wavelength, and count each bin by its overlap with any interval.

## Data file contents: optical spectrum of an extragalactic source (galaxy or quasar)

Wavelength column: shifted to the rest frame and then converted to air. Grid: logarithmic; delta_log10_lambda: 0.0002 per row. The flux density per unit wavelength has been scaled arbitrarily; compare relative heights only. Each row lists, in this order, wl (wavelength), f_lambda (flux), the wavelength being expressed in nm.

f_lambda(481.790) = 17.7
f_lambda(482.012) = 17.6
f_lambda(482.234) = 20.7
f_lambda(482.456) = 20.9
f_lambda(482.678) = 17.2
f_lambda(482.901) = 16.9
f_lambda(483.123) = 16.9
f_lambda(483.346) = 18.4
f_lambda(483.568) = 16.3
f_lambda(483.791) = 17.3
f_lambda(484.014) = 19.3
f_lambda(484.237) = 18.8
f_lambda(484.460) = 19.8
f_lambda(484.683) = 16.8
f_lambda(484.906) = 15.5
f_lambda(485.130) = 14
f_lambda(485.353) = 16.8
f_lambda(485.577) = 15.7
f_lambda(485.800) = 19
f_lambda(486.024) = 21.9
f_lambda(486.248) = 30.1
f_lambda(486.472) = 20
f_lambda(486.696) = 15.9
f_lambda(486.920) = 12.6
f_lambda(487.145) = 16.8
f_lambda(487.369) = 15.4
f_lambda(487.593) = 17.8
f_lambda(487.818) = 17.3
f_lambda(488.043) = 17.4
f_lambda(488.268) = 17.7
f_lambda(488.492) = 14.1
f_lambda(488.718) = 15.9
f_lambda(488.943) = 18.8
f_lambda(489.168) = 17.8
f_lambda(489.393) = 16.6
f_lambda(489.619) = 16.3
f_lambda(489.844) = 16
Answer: 15.5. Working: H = 3.2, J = 18.7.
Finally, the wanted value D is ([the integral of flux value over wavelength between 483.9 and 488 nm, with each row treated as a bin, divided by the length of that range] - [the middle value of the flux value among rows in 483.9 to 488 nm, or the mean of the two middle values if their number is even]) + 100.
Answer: 101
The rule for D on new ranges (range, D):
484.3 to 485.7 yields 100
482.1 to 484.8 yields 100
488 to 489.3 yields 99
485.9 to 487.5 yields 102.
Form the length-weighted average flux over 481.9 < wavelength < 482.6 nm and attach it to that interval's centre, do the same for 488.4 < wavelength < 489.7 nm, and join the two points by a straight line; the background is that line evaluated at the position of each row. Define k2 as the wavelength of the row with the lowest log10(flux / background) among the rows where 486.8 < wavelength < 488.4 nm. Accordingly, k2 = 486.920 nm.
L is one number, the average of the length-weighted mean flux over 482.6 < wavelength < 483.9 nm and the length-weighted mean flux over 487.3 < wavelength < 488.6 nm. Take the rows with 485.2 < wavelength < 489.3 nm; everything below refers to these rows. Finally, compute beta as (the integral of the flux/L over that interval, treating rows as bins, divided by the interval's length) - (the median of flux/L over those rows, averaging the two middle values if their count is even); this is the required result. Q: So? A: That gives 0.026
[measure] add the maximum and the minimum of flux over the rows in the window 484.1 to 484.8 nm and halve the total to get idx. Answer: 18.3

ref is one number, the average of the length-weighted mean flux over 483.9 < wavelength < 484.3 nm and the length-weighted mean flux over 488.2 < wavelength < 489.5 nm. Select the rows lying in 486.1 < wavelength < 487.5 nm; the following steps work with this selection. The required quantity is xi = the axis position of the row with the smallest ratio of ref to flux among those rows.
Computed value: 486.248 nm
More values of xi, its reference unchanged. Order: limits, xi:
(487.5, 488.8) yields 487.593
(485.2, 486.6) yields 486.248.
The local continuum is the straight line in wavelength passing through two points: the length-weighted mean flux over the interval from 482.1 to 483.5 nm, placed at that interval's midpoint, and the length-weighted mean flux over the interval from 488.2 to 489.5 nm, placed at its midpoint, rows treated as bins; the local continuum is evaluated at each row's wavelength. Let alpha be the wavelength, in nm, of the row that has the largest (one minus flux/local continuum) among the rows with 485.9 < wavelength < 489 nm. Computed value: 486.920 nm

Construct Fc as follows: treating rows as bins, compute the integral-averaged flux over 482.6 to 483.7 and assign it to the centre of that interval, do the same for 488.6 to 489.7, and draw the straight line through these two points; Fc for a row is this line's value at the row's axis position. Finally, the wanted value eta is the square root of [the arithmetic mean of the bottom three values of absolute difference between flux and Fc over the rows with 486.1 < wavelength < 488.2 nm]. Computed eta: 0.52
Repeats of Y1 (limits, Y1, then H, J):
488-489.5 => 15.7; 1.2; 16.9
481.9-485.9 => 16.2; 1.5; 17.7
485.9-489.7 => 15.5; 2.3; 17.8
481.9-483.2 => 16.8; 1.6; 18.4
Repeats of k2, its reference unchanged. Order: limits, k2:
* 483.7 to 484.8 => 484.683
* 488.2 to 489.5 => 488.492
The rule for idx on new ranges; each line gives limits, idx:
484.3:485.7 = 16.9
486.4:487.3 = 16.3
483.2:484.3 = 17.8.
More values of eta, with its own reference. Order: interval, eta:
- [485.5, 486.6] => 1.44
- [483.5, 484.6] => 0.94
